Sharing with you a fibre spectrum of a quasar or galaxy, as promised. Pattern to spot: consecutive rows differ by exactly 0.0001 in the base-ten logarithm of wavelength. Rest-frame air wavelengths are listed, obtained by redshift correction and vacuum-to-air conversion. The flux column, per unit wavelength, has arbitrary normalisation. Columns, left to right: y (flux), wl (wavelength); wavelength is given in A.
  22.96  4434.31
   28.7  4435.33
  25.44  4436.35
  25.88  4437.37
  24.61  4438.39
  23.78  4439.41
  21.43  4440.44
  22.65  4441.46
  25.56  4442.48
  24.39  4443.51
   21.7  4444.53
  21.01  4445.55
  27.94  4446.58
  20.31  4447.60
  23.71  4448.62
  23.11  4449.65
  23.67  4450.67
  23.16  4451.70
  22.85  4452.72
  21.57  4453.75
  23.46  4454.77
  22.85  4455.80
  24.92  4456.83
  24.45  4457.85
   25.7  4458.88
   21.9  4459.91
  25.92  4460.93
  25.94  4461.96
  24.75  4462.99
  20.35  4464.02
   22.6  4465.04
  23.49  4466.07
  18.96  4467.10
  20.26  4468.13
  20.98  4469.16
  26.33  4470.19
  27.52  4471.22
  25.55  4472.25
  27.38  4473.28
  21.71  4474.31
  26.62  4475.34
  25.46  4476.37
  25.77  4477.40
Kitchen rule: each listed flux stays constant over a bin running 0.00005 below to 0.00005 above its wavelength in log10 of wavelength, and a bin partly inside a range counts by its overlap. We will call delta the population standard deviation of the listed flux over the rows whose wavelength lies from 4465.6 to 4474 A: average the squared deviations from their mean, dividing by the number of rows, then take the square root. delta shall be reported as 3.2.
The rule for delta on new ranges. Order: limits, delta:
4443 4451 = 2.2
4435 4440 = 1.7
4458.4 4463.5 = 1.5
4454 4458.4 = 0.8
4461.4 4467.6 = 2.4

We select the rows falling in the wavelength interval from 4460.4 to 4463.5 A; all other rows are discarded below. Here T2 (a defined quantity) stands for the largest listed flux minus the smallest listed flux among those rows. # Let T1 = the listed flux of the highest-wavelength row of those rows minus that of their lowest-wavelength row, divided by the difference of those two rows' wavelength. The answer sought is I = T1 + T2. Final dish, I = 0.6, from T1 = -0.6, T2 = 1.2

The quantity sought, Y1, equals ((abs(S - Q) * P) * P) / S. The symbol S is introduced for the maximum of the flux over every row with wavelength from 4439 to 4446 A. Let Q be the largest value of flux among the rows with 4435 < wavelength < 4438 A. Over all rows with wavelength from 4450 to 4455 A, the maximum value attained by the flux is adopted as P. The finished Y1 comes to 69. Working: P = 23.67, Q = 28.7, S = 25.56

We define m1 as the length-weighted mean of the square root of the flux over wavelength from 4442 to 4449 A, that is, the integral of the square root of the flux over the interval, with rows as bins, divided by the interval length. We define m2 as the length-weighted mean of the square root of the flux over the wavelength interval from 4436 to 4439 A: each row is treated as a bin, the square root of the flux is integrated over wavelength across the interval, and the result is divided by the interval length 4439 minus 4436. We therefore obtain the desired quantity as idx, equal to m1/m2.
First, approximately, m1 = 4.84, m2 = 5.03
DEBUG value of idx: 0.96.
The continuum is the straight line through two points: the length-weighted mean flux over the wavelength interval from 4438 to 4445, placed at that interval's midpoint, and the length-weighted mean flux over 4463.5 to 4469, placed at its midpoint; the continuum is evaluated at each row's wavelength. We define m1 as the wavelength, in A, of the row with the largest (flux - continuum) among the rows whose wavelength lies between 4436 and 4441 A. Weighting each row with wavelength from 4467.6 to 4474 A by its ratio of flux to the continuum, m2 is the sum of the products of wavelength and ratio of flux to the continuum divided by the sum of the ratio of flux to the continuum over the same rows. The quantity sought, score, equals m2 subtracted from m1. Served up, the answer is -33.5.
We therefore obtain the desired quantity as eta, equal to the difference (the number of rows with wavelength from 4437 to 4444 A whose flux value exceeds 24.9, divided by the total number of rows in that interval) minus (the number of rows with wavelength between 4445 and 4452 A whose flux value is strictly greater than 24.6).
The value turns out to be -0.7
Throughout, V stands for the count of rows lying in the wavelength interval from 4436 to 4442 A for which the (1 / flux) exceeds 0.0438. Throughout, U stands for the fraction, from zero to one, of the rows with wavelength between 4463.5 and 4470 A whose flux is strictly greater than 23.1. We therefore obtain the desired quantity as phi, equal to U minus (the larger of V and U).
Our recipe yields -1.8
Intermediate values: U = 0.17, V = 2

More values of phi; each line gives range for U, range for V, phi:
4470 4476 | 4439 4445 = -2.2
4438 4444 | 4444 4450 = -2.3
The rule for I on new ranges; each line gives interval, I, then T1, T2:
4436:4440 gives 1.6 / -0.5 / 2.1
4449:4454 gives 1.7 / -0.4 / 2.1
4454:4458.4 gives 2.4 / 0.3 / 2.1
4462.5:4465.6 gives 3.4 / -1.0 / 4.4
